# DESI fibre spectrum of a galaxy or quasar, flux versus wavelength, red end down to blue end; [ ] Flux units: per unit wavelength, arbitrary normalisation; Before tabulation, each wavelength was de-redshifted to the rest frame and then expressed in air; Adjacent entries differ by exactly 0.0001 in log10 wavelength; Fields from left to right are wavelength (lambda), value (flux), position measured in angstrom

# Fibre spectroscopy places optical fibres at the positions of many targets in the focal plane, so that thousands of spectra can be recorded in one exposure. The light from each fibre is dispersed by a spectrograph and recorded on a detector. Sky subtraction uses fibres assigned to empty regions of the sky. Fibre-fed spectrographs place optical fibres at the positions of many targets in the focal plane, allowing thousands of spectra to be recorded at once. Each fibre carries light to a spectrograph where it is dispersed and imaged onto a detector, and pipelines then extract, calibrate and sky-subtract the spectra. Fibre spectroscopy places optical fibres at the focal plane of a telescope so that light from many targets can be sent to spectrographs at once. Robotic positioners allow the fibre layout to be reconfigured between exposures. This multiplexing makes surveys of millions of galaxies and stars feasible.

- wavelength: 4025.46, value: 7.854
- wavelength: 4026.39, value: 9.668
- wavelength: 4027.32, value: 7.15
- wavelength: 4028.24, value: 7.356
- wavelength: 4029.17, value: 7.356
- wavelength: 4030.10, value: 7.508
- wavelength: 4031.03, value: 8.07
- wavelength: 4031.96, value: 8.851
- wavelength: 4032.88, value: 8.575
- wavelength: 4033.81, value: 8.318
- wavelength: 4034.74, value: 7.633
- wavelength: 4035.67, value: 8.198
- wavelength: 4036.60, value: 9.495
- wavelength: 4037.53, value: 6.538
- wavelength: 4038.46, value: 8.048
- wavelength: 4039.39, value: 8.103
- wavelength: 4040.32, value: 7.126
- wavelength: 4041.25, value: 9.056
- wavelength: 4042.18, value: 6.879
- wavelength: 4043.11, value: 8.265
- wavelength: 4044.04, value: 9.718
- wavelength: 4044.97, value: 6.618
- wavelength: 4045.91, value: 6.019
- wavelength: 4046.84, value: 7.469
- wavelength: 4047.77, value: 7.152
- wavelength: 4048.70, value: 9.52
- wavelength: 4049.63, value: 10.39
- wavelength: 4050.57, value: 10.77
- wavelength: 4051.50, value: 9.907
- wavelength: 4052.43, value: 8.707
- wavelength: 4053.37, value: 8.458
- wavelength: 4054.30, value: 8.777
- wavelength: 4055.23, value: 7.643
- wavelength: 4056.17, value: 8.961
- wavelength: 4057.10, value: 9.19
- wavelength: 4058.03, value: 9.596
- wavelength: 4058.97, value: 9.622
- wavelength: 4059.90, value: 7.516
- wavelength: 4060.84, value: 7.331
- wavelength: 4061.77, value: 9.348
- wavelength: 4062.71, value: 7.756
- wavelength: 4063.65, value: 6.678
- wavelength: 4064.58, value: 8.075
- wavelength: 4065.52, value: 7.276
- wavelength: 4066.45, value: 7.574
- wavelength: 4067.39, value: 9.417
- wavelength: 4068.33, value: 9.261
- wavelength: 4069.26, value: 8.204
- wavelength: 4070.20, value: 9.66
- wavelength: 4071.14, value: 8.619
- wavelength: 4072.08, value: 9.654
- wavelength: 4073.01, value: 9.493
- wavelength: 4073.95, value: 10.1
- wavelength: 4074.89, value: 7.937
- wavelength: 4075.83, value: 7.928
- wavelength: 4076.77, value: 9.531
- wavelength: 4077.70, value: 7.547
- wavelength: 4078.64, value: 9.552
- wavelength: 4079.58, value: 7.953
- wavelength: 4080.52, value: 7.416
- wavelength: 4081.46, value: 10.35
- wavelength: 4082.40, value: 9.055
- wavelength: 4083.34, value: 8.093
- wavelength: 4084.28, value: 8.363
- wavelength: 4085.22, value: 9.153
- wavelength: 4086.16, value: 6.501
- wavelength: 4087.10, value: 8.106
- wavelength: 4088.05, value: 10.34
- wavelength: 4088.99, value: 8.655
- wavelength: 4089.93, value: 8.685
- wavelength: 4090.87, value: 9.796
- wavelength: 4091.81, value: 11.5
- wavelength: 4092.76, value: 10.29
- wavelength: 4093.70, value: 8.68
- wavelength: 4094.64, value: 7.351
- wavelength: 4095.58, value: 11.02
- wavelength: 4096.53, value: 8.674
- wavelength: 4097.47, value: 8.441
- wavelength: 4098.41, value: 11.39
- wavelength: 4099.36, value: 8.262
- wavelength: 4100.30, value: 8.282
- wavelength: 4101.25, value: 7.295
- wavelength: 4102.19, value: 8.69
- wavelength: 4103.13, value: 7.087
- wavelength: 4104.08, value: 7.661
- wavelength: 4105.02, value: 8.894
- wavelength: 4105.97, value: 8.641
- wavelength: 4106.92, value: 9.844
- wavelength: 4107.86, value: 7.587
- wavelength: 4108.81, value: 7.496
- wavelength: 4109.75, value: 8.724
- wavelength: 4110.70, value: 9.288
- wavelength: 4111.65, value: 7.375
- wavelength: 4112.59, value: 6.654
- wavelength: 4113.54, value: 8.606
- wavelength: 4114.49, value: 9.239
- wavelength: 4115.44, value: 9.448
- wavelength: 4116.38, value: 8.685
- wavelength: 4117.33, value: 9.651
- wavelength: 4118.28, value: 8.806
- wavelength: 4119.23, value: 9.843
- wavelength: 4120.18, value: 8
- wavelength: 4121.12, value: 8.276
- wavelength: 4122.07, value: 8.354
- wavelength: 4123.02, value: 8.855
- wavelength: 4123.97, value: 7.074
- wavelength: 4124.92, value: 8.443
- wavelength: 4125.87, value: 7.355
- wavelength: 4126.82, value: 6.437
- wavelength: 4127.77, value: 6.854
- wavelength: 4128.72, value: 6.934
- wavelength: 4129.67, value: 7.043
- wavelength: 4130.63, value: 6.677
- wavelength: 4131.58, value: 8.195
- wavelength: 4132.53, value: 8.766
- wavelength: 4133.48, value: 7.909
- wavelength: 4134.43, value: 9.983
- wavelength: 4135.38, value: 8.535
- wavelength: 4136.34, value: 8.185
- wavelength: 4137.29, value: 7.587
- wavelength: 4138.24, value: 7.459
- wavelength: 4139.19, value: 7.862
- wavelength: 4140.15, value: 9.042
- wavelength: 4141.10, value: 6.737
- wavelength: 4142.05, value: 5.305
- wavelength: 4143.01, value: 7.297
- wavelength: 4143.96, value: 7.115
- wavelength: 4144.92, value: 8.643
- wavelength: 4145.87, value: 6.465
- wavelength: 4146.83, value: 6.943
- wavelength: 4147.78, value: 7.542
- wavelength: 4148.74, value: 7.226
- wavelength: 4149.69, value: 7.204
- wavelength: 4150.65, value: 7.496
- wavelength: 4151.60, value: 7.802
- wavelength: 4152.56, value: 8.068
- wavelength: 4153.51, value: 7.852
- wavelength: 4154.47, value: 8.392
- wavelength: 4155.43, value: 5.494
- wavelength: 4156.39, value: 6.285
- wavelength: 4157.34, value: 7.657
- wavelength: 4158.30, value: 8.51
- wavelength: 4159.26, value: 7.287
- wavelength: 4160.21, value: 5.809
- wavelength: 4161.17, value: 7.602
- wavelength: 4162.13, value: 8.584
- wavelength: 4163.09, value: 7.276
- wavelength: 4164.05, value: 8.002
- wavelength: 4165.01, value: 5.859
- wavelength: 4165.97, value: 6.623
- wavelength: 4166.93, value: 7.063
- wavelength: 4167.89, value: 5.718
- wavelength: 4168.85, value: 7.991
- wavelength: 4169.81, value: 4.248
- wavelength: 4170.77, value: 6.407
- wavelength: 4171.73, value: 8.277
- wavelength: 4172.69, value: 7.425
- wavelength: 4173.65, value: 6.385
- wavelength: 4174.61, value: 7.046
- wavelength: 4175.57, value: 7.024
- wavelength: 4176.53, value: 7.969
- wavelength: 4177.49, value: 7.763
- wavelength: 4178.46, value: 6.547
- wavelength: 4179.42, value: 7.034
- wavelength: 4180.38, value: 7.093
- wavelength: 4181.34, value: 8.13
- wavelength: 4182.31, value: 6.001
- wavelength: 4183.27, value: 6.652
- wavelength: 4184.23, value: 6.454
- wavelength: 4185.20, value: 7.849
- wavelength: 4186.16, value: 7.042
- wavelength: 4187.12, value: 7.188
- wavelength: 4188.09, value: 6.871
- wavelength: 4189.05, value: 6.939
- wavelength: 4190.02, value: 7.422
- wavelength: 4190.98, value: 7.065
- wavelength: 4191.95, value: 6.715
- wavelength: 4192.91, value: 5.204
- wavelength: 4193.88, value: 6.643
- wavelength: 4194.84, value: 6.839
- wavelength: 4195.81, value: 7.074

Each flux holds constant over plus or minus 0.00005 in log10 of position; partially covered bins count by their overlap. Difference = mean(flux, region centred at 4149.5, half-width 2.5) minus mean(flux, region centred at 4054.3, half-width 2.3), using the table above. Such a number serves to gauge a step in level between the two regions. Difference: -1.1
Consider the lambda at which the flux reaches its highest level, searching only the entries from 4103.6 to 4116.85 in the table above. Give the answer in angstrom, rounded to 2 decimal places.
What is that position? 4106.92 angstrom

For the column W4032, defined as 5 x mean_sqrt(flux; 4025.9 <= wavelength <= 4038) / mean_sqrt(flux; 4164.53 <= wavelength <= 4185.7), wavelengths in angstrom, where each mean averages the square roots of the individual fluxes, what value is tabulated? 5.4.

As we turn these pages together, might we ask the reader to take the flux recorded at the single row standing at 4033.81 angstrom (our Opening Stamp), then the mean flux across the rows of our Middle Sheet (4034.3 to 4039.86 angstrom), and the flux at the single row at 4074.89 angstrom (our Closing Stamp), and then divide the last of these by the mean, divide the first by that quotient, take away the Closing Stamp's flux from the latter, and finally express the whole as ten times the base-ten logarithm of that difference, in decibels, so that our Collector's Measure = -3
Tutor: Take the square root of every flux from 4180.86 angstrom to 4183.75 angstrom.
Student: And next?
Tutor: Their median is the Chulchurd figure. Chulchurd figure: 2.58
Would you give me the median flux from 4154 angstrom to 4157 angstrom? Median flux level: 6.3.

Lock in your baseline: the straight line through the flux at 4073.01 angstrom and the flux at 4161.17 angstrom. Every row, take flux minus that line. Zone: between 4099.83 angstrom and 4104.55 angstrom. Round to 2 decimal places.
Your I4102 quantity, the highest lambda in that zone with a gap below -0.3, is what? 4104.08 angstrom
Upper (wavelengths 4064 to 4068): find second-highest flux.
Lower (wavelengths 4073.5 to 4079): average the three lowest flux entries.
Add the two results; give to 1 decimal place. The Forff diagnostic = 15.9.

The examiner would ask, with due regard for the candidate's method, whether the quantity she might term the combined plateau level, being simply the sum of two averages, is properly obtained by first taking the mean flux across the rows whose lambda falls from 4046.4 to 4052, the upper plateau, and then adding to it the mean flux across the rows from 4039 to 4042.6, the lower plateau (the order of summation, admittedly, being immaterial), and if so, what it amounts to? 17.0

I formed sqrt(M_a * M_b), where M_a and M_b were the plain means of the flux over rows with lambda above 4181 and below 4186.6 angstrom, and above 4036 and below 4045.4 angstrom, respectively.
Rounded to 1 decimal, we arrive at 7.5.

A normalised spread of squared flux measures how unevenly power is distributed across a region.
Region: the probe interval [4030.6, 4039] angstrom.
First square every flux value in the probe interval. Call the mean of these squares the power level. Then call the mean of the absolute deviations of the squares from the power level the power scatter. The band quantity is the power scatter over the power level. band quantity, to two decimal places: 0.13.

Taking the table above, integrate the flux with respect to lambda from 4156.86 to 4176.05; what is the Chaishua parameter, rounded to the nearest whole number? 135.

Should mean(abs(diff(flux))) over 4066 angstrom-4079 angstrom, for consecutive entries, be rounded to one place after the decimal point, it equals 1.2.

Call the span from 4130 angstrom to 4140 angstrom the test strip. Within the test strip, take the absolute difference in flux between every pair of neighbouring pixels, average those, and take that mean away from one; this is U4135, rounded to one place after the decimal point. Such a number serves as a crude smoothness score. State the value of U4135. 0.1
